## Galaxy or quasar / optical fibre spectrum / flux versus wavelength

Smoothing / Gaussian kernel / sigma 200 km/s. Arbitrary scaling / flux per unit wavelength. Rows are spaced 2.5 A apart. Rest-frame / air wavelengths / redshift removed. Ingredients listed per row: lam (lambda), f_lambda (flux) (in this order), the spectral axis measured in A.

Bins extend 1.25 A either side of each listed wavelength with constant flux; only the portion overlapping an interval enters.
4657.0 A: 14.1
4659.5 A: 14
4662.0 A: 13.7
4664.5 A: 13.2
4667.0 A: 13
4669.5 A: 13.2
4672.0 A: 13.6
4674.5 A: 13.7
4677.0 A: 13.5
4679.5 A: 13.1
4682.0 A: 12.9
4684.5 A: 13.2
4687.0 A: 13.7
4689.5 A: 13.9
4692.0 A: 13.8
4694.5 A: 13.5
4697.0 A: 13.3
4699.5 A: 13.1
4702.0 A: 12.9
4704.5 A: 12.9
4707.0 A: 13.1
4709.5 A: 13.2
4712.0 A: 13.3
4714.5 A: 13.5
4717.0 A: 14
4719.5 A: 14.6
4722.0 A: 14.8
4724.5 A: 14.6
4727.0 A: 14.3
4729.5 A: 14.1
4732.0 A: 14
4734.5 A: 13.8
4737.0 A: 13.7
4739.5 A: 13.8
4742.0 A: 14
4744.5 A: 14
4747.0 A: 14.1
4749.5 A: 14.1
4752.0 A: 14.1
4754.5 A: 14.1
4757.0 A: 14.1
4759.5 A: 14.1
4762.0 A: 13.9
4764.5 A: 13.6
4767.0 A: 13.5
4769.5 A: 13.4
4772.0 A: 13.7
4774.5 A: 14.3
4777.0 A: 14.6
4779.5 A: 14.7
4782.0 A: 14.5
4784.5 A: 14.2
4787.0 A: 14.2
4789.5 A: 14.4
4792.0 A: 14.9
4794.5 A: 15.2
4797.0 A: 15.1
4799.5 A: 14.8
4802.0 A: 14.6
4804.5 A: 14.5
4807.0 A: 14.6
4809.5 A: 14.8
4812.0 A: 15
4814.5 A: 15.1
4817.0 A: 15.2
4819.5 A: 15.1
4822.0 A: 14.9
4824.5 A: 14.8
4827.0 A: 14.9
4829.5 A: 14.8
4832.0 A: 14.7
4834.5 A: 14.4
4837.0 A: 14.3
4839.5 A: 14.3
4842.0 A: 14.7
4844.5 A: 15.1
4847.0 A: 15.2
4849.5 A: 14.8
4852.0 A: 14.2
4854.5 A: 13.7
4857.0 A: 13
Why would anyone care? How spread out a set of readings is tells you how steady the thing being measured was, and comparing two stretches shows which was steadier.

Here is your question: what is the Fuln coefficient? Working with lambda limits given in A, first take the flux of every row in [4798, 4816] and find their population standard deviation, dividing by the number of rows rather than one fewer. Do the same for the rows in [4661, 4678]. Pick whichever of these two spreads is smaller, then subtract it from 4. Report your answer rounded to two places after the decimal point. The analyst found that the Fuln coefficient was 3.79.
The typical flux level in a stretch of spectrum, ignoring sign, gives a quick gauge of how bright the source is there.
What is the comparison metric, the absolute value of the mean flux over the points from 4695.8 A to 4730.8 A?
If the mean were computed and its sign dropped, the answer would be 13.7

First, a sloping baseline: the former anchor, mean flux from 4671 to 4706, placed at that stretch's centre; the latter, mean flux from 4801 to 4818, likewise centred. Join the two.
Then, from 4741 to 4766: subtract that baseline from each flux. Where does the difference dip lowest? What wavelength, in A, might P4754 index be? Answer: 4764.5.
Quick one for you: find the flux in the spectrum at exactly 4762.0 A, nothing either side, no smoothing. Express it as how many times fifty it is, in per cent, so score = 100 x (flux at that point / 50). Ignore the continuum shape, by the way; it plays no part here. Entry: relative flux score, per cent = 27.8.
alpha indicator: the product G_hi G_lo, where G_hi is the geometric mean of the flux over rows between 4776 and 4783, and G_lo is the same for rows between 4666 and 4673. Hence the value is 194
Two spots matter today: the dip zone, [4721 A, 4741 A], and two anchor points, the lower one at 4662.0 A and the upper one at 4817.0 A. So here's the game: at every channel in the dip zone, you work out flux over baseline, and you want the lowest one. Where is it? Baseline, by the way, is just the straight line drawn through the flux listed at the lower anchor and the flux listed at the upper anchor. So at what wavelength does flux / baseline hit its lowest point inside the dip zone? 4737.0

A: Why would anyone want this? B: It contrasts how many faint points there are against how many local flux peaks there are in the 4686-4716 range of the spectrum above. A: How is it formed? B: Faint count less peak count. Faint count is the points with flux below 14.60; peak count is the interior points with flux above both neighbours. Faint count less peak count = 11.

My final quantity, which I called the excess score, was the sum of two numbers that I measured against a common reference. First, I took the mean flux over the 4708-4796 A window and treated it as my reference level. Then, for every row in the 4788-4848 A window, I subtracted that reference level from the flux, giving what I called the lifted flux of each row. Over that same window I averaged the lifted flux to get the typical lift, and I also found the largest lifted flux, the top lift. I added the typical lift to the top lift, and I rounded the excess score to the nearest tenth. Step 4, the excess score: 1.8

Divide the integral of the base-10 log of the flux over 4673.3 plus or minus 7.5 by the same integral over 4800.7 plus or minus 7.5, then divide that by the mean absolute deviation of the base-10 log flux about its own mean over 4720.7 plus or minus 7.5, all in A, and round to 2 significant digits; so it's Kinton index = 85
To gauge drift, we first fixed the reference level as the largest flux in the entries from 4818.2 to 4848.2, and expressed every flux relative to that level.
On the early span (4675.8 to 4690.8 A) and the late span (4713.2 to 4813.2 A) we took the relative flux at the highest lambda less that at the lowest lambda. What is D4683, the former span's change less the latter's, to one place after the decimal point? -1.1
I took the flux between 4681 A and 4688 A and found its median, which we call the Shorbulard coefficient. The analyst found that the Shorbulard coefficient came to 13.2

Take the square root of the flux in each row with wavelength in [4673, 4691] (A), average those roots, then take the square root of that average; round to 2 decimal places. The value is 1.91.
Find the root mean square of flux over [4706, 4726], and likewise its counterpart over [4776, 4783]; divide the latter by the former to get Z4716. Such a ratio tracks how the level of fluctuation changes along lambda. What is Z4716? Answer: 1.05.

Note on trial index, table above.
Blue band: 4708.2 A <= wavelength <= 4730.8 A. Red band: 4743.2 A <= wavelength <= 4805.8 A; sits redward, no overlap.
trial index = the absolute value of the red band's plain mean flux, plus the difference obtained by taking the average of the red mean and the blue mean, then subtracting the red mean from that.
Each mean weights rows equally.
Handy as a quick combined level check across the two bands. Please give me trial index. 14.2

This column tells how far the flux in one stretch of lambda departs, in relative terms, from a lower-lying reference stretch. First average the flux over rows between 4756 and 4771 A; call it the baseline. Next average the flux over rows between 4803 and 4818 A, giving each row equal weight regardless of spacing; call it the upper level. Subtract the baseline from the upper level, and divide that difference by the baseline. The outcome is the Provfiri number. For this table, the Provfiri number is 0.08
